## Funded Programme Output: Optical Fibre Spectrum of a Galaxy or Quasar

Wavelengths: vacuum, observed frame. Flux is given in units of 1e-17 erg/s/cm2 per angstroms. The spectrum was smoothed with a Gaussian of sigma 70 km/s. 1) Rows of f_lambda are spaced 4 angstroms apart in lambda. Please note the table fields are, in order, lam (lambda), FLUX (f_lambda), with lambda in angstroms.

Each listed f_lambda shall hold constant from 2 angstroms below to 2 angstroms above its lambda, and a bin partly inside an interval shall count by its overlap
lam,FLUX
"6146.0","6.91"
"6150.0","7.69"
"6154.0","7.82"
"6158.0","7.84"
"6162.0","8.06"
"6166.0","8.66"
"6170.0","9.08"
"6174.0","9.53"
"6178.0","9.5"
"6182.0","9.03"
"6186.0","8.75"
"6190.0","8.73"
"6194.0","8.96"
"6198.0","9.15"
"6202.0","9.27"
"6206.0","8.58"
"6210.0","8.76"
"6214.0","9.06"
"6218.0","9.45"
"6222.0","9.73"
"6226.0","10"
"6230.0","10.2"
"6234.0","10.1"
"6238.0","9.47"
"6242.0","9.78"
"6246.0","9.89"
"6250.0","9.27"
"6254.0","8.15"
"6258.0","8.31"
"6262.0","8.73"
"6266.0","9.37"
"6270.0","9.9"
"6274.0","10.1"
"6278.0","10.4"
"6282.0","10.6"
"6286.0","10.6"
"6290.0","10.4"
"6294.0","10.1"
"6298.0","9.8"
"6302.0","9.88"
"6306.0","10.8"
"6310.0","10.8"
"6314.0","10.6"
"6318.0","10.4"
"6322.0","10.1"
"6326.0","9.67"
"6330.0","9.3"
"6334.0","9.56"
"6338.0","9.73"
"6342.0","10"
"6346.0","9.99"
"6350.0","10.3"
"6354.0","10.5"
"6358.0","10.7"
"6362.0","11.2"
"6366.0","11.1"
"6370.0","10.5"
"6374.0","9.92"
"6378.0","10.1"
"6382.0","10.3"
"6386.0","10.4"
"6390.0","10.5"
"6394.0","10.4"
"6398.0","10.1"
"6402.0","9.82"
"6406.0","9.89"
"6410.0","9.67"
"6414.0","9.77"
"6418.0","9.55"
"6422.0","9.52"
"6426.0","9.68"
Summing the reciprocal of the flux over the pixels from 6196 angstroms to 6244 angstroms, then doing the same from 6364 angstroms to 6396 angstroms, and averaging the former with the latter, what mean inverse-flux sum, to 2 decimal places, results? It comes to 1.02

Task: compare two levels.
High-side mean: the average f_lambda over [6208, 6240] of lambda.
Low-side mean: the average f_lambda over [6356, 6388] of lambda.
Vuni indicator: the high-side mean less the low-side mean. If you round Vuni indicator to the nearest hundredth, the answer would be -0.93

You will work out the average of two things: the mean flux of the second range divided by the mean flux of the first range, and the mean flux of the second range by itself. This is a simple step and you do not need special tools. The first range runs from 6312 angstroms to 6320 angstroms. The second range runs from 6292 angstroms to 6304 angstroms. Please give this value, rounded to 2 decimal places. 5.44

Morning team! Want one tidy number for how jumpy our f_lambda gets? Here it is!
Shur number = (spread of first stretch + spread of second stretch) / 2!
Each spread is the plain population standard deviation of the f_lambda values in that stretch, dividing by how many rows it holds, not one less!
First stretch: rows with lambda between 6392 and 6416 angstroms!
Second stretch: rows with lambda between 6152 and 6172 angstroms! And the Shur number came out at 0.370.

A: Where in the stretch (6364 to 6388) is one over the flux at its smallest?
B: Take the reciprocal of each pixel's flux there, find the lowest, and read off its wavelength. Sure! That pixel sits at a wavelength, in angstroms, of 6366.0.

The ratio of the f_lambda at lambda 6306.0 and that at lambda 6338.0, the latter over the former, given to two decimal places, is 0.90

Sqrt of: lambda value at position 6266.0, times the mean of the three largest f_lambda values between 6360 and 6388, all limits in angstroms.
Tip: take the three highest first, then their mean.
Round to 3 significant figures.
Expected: 10.1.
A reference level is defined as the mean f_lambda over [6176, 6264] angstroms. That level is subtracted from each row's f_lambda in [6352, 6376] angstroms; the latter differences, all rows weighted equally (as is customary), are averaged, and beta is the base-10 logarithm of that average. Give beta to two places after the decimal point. 0.16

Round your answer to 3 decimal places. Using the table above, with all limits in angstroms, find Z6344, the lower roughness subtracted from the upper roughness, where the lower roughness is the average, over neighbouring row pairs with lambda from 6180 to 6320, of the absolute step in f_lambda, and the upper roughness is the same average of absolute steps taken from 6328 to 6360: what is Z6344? -0.112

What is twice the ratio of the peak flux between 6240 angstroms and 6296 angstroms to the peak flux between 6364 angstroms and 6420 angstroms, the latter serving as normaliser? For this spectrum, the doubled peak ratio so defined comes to 1.91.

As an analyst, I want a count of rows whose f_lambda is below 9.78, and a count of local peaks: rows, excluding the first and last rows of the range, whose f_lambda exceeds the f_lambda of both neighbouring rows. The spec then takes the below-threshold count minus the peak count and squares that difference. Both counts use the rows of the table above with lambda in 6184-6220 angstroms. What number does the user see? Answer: 64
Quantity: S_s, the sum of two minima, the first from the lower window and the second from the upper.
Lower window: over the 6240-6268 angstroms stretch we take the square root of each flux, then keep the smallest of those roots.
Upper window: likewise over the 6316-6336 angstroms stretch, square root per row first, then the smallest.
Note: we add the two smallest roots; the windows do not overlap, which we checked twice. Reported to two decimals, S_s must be 5.90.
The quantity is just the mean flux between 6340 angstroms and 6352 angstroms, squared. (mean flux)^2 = 102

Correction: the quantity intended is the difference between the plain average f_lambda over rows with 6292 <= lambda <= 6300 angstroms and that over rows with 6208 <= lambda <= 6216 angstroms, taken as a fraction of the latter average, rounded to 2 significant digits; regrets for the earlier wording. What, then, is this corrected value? 0.12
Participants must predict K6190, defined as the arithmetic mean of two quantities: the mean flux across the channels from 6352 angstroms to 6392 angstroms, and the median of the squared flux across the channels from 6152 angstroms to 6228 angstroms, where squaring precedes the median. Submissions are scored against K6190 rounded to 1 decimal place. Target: 46.0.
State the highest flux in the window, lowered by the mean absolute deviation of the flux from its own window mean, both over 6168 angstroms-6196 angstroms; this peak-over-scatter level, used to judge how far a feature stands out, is 9.3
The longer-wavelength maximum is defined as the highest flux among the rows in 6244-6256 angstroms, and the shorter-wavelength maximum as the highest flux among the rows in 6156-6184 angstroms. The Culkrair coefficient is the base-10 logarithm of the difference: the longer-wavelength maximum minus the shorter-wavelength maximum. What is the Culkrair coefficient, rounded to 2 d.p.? -0.44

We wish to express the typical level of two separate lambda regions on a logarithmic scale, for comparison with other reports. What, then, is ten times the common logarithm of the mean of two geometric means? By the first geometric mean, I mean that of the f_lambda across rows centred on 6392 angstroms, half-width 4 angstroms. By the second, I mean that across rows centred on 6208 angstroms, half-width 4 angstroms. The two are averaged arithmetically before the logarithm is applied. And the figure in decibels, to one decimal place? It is 9.8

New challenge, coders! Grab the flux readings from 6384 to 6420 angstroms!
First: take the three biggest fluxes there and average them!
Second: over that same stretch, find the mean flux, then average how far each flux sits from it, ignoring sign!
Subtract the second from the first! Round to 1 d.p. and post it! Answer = 10.1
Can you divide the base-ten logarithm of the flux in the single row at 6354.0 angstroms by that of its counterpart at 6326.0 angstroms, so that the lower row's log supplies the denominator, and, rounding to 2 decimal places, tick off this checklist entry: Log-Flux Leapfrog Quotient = 1.04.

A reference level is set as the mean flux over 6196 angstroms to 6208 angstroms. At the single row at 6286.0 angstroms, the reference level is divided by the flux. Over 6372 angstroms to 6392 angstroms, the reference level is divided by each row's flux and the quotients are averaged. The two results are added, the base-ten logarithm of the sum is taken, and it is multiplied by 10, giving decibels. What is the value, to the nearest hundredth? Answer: 2.38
